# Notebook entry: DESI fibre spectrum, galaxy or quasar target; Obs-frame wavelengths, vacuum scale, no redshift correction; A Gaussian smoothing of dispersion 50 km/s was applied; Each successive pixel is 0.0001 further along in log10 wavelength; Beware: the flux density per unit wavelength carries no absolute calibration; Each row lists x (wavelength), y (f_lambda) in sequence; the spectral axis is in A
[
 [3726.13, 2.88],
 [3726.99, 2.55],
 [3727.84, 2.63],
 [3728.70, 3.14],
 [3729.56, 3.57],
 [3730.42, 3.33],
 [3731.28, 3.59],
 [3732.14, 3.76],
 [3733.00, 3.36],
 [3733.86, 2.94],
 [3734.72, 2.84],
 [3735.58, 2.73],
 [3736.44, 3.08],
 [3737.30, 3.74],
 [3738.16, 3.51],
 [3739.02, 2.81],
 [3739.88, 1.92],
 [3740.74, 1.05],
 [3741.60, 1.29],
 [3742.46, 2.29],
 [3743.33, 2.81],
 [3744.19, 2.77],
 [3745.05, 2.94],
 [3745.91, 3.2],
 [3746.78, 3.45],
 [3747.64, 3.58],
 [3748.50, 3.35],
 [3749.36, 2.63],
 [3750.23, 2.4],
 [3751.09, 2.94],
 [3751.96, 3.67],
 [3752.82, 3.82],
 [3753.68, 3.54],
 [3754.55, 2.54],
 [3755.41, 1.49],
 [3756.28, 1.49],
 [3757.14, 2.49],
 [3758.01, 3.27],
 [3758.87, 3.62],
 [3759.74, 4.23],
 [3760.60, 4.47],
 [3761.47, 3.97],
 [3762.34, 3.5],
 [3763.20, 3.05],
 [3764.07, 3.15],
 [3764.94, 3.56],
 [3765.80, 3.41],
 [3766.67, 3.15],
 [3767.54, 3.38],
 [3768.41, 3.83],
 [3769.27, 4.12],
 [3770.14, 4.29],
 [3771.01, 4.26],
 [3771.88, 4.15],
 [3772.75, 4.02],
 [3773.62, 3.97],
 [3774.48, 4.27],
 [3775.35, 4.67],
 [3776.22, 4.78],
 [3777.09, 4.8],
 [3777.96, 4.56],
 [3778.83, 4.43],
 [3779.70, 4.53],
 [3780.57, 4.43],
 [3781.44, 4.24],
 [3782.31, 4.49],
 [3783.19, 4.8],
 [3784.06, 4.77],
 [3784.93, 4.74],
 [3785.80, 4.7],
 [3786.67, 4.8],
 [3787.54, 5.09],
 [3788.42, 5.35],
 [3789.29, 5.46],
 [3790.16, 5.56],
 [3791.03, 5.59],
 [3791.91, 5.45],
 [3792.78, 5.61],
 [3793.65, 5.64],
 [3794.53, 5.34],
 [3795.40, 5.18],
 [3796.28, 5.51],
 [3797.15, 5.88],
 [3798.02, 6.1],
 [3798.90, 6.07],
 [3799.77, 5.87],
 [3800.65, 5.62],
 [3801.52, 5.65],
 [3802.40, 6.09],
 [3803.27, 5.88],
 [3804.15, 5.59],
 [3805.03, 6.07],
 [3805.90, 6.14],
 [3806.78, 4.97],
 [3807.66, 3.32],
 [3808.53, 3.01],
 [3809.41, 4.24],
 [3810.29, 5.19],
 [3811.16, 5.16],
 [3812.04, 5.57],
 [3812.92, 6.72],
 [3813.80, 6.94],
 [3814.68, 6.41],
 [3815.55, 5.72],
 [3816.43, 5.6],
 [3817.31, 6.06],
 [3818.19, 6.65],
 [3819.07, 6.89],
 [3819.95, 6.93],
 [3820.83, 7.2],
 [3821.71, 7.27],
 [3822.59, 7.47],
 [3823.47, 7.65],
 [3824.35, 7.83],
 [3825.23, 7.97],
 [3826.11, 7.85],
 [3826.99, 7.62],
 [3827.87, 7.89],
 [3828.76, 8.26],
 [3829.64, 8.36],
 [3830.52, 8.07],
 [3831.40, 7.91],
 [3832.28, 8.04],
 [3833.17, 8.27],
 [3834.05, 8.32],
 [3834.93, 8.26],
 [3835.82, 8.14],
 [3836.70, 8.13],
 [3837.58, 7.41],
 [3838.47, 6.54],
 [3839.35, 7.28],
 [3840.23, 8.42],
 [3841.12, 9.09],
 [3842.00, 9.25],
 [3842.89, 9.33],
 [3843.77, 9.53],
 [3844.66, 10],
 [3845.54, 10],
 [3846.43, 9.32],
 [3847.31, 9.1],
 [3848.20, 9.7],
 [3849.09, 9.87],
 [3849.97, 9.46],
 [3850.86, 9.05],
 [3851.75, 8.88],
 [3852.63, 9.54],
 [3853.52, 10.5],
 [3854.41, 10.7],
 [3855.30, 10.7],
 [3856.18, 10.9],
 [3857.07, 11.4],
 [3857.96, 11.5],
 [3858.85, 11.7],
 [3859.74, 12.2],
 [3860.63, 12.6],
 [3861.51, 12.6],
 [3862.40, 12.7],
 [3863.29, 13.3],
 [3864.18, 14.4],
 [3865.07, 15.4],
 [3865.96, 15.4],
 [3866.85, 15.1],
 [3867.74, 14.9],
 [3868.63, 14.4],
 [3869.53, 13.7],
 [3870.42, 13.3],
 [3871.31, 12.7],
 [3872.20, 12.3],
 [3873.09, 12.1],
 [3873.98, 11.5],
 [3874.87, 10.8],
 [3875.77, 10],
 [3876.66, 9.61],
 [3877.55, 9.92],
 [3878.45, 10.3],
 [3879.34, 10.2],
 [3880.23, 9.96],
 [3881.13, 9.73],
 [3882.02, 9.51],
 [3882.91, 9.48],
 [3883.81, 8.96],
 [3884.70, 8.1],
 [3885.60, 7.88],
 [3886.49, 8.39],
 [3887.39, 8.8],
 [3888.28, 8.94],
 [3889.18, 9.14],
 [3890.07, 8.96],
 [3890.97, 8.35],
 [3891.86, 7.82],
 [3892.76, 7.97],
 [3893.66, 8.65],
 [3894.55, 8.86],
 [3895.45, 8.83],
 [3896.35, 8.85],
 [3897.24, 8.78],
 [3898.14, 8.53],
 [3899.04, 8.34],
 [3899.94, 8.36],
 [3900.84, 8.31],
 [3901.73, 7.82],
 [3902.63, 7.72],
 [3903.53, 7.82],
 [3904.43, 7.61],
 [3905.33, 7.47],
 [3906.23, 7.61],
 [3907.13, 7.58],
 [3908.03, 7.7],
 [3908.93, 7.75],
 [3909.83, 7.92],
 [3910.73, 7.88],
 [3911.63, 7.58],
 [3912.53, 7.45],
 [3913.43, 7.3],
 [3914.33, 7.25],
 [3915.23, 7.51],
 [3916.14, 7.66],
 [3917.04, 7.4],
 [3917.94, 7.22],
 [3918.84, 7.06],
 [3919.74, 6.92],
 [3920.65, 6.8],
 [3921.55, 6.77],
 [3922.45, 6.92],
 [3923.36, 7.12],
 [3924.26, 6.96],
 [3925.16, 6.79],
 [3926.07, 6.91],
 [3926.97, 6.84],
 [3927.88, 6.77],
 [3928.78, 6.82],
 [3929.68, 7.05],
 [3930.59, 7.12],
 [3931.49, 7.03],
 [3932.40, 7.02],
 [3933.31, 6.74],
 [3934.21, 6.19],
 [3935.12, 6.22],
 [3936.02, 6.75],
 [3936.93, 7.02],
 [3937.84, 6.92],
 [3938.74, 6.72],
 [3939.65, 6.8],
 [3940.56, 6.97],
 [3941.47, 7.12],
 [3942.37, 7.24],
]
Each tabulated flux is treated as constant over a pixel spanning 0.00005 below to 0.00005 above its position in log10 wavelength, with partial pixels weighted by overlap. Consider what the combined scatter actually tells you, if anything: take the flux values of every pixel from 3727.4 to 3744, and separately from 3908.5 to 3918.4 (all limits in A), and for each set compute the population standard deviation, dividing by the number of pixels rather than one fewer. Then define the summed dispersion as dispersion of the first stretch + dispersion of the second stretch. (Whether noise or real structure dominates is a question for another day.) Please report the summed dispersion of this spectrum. 1.0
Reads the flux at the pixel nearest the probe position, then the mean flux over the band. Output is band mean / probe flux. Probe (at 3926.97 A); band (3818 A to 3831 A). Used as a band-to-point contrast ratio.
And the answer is 1.11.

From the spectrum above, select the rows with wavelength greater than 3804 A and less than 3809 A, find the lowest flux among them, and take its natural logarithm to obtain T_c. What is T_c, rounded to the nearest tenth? 1.1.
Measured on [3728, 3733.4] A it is 1.1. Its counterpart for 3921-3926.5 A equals 1.9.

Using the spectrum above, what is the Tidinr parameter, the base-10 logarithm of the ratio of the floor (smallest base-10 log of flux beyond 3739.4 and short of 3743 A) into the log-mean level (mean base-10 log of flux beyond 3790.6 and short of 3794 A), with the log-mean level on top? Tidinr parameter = 1.5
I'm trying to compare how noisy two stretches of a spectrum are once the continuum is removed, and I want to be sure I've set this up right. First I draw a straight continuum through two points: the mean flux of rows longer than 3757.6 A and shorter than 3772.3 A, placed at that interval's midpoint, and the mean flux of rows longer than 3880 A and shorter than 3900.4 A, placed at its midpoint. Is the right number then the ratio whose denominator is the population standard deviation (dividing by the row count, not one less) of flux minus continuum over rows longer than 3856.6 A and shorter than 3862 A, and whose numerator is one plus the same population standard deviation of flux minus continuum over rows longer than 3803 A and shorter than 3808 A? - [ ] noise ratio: 5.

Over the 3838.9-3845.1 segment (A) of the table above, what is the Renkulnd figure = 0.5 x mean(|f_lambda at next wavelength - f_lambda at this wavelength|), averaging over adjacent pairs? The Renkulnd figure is 0.23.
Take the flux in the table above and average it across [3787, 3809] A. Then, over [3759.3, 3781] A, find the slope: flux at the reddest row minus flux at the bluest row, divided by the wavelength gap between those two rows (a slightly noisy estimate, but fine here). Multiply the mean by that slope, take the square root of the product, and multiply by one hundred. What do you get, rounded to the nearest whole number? 23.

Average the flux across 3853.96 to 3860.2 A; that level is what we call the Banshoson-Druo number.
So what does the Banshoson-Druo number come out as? 11.3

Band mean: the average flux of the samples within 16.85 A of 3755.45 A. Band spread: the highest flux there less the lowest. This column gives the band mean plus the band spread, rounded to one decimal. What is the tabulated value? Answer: 6.5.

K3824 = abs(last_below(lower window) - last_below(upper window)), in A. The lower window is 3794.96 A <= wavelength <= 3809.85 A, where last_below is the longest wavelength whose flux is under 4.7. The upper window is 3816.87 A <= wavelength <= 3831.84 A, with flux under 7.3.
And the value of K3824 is 12.3 A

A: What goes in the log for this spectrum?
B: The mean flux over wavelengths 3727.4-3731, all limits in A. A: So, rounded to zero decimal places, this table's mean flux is 3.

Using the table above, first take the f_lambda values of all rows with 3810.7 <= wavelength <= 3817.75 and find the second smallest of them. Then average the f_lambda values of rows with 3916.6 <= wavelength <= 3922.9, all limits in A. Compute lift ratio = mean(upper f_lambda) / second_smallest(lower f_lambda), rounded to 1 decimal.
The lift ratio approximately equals 1.3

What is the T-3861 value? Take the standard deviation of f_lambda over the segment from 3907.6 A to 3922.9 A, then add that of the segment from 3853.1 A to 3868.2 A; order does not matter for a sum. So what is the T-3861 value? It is 2.1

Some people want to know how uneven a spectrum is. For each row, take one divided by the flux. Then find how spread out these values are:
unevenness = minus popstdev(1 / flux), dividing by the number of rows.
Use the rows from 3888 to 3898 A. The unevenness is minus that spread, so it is -0.0057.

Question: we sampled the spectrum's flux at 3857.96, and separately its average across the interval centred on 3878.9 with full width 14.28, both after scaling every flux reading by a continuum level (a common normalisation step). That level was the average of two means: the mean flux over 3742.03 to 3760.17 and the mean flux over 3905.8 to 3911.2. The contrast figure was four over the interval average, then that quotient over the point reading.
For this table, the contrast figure 1.0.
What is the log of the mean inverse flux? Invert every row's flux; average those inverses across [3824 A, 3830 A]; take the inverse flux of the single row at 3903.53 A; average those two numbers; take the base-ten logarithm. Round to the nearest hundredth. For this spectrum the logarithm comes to -0.90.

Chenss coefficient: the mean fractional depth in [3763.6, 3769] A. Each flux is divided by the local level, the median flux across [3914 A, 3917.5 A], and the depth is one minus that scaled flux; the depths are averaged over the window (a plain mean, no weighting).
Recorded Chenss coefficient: 0.5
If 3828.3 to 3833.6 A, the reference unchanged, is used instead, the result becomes -0.1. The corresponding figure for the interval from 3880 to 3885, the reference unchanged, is -0.2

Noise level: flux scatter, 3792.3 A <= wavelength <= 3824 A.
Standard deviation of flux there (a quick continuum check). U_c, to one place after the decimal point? 1.0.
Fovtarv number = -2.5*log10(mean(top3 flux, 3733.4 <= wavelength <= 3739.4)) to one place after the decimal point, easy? -1.3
